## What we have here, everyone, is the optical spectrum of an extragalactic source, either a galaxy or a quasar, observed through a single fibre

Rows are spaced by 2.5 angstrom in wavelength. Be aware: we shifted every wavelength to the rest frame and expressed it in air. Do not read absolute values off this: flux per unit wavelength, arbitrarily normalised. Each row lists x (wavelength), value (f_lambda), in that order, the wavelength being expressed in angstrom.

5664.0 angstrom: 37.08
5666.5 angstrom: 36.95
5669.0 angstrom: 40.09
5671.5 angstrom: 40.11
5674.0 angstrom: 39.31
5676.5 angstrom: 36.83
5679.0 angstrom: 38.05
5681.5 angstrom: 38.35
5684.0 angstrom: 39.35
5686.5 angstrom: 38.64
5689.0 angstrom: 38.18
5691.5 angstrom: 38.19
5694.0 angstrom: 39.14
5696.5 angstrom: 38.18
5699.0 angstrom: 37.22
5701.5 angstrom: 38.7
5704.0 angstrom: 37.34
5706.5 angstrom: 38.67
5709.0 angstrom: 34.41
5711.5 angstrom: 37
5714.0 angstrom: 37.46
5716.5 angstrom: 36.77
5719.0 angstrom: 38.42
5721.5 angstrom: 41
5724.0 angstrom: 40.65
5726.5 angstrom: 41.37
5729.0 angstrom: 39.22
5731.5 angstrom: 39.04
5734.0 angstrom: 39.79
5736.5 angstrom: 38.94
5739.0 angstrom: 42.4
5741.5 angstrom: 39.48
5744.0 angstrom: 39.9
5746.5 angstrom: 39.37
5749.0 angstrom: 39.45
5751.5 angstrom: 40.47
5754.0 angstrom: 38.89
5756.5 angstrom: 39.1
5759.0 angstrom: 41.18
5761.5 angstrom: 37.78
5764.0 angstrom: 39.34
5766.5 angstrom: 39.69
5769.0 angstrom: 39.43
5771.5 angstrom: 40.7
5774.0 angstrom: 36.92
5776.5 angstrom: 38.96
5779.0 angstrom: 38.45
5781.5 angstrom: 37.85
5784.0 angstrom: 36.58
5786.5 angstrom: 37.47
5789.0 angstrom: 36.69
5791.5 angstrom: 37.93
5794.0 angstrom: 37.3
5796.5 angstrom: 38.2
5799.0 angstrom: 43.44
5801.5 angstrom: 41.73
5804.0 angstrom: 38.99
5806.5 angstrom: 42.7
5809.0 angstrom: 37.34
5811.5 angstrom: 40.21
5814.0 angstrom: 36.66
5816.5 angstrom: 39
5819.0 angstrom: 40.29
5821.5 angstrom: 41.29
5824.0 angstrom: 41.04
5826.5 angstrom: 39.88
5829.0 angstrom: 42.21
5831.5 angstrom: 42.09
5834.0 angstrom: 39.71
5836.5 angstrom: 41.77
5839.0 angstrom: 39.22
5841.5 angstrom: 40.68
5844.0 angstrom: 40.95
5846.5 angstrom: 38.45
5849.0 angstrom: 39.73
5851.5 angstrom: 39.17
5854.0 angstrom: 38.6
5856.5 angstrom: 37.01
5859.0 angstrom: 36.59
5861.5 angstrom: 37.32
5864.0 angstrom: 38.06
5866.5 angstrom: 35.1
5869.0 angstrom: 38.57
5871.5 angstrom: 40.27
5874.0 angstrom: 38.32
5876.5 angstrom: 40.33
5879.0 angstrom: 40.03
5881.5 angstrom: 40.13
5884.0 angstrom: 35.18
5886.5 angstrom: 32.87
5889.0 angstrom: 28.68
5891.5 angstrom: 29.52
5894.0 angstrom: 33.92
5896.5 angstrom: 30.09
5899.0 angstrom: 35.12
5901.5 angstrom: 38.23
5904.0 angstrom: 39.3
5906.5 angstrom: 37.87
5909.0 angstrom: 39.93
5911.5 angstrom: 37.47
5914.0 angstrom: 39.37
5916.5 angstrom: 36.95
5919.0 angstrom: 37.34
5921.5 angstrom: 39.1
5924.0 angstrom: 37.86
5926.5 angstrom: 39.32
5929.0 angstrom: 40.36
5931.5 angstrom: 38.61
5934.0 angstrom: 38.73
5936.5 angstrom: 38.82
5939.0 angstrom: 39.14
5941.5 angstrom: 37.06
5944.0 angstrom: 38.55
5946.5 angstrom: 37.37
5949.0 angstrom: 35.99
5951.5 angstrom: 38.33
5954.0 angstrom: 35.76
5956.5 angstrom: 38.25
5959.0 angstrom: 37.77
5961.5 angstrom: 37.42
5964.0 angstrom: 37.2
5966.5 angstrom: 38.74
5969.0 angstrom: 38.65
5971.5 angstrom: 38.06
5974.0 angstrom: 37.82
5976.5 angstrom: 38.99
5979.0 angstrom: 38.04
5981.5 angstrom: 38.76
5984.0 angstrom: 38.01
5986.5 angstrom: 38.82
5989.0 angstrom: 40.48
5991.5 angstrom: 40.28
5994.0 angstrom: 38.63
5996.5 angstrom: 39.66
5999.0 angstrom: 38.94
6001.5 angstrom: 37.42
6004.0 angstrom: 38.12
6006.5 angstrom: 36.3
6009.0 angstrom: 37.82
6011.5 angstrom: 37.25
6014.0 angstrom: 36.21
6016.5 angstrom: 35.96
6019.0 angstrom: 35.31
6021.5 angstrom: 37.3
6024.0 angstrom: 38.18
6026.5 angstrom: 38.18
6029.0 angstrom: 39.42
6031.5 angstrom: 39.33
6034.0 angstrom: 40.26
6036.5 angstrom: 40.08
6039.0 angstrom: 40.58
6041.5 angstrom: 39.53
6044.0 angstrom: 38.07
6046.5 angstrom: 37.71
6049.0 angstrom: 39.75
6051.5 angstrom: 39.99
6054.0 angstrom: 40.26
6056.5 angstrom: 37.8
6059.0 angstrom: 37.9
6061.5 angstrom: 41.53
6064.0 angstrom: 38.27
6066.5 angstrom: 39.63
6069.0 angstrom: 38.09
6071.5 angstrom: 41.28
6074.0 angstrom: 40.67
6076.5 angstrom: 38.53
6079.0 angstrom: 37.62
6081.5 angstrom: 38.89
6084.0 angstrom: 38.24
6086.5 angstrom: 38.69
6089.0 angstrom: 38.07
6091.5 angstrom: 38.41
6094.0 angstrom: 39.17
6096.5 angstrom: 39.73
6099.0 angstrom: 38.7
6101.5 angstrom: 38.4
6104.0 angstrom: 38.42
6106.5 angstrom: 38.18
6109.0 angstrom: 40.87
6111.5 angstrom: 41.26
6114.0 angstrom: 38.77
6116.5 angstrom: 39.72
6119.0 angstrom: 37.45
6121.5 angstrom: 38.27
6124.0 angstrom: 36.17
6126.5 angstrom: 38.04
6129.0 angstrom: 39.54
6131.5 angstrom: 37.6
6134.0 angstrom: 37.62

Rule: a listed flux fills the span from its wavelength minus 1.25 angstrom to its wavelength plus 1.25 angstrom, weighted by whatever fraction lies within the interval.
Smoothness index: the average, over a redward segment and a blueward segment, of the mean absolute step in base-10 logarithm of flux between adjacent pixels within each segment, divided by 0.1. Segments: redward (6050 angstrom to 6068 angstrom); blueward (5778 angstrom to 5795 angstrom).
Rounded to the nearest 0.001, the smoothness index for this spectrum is 0.154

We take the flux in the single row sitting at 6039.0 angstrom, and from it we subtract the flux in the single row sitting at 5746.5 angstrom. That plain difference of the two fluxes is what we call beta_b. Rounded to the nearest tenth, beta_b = 1.2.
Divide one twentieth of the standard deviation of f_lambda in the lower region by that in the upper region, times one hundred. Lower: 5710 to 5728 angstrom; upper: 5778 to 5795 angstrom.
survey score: 15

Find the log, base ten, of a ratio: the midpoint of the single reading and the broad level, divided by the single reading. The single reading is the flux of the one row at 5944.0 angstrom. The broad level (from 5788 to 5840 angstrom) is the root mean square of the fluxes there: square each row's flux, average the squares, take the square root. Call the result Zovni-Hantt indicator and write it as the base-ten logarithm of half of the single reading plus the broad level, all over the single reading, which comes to 0.008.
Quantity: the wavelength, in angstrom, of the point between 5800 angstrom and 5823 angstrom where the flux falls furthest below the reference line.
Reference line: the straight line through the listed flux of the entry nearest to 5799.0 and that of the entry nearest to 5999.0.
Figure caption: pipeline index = 5814.0 angstrom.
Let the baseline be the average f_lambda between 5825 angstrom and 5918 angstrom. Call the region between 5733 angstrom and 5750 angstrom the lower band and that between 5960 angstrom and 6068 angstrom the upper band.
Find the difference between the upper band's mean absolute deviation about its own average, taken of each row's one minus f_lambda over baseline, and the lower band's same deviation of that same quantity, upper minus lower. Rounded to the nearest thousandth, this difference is 0.010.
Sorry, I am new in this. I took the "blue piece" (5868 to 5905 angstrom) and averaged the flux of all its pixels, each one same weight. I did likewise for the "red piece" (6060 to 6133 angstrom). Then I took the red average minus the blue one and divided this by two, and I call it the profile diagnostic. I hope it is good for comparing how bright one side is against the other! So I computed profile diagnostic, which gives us 1.4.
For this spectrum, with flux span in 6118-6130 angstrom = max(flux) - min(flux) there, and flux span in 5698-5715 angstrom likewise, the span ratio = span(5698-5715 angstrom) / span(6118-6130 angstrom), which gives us 1.27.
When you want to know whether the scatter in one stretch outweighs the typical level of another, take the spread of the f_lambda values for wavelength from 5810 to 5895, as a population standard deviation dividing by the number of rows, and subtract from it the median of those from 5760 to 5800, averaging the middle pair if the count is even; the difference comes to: -34.9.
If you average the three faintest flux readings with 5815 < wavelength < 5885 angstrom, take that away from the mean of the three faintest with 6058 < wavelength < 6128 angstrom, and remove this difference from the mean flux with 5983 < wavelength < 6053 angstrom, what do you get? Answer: 37.0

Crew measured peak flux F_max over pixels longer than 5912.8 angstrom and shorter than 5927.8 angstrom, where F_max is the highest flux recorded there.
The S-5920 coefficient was 39.37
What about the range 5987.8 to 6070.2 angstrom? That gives 41.53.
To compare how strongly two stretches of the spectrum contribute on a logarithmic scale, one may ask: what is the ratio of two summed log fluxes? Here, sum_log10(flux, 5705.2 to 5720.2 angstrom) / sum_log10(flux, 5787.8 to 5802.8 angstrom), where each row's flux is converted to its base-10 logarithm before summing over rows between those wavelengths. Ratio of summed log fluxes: 0.99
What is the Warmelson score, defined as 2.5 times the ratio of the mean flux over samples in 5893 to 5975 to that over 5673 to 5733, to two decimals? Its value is 2.46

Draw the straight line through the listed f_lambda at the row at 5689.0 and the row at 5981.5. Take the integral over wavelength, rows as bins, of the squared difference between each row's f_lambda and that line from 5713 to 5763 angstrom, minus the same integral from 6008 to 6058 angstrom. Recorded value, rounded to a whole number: 48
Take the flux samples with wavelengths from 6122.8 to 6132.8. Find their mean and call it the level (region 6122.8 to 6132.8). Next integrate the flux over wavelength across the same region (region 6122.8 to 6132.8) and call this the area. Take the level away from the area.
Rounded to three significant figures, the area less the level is 341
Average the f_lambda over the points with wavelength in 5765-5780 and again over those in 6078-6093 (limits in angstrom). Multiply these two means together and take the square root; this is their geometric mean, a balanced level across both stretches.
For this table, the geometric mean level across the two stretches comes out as 38.7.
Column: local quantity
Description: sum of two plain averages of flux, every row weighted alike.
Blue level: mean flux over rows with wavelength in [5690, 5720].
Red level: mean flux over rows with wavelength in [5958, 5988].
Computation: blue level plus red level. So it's 75.8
